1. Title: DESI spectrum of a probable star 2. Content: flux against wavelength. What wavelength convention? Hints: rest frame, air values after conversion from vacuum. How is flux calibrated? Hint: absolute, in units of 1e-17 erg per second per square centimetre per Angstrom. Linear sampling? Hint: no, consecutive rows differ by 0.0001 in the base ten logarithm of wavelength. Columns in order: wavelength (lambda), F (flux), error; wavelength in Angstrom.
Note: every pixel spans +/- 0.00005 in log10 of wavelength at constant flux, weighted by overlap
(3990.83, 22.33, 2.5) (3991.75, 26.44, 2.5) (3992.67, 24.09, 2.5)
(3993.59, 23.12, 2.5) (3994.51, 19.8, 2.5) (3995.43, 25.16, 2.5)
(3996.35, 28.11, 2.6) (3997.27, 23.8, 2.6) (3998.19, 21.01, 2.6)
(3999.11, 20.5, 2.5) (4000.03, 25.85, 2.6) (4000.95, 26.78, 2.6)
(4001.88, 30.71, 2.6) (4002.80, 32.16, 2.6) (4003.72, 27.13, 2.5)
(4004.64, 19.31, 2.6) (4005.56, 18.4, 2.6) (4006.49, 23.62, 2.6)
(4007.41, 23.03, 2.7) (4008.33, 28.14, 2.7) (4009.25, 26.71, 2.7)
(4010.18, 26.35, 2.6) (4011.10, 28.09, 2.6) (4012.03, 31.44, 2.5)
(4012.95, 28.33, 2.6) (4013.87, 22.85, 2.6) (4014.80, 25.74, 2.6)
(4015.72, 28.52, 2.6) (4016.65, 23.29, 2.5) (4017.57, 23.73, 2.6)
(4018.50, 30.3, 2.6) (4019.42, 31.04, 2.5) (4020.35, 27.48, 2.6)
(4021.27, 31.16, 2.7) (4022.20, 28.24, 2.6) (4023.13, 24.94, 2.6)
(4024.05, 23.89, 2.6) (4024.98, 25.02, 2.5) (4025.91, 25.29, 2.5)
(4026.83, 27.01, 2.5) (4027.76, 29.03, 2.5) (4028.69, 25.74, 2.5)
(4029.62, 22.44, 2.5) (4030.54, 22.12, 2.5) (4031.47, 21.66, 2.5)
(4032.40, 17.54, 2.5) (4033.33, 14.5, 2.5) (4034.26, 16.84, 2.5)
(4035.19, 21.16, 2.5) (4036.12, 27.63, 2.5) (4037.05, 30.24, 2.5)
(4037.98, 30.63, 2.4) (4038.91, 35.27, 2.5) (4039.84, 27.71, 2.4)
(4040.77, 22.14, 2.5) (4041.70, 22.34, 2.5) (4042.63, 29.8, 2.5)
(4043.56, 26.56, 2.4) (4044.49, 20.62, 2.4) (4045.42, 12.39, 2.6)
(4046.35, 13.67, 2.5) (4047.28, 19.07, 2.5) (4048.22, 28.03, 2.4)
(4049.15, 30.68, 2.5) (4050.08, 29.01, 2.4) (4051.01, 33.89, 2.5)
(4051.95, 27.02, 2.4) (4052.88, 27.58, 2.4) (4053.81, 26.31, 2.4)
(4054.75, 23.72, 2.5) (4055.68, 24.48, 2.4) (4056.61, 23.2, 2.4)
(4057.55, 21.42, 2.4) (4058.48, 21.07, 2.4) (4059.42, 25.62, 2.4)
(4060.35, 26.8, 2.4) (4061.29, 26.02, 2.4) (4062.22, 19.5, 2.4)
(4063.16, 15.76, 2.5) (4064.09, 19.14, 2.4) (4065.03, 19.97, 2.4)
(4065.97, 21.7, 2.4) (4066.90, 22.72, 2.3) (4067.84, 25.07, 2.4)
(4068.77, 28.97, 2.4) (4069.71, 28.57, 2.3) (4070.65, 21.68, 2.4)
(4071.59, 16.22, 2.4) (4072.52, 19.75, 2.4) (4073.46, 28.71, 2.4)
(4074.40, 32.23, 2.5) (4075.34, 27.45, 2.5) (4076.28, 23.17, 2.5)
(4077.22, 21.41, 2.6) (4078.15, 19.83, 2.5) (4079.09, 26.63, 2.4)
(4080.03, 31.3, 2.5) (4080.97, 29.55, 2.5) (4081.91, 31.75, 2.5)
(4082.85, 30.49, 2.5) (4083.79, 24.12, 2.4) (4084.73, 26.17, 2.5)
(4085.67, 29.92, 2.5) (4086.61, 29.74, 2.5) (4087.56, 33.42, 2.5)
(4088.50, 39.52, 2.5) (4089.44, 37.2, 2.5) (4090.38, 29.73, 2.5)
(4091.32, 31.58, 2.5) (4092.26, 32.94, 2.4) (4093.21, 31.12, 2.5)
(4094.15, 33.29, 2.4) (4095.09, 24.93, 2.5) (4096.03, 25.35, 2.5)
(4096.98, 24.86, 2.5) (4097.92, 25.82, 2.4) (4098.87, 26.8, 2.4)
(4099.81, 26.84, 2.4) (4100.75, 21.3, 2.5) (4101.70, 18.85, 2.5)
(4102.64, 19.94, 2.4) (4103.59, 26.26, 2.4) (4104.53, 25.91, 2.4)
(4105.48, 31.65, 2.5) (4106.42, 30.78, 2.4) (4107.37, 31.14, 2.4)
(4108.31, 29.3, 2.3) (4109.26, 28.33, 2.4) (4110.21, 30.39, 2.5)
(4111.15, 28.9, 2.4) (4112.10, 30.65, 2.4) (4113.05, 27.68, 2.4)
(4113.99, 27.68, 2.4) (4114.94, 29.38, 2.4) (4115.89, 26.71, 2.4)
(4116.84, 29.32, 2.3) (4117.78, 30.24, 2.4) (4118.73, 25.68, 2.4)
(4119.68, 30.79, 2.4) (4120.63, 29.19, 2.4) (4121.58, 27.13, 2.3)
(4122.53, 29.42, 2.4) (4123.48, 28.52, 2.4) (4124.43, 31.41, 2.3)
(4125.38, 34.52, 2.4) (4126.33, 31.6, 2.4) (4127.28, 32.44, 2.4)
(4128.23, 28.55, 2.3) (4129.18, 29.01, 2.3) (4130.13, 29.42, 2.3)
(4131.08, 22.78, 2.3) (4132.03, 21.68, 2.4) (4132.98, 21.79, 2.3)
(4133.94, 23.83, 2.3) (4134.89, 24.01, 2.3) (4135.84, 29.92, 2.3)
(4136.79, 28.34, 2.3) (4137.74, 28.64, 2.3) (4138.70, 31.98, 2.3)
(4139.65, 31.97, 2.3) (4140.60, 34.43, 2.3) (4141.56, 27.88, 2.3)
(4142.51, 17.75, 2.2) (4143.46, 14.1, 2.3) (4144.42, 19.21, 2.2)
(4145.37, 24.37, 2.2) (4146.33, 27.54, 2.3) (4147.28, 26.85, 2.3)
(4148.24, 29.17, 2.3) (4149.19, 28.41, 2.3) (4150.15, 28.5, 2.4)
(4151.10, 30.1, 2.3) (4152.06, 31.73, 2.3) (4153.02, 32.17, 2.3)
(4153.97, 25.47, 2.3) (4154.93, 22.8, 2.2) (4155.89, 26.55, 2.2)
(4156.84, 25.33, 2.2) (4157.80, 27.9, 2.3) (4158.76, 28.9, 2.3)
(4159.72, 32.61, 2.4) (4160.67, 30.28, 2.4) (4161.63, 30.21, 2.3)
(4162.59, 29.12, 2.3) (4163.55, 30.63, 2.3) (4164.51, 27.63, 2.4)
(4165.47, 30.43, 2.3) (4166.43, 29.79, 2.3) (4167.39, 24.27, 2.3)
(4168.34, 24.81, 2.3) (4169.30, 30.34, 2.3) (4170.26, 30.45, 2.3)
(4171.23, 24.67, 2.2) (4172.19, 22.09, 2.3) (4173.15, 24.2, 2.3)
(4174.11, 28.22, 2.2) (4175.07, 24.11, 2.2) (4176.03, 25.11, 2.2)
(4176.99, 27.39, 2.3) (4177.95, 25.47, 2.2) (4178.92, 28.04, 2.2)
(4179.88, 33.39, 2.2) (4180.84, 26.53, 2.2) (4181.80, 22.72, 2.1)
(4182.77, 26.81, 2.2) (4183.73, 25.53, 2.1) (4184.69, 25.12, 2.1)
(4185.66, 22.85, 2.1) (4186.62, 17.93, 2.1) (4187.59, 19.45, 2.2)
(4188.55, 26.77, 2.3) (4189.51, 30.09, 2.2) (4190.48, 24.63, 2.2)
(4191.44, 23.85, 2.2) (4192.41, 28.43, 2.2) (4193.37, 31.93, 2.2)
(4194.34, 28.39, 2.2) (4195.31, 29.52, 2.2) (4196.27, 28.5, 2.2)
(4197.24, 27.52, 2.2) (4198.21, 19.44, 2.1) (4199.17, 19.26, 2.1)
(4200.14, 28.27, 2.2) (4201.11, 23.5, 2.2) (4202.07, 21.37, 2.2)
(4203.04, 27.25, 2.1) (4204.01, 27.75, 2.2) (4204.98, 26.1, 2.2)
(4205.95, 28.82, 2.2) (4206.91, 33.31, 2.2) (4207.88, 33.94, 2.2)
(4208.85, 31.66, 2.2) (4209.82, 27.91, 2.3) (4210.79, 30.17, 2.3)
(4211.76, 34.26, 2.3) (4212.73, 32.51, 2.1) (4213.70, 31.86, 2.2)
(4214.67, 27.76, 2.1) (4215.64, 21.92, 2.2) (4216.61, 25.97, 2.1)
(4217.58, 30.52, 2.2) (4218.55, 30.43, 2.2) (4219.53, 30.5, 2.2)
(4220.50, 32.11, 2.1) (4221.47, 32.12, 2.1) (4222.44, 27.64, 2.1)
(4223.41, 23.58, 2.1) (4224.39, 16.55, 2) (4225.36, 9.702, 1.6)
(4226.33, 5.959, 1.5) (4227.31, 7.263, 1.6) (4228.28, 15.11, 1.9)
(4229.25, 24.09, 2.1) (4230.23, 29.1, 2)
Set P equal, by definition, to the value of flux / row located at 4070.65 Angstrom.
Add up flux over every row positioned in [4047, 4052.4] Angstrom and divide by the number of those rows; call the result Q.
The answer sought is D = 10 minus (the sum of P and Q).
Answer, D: -40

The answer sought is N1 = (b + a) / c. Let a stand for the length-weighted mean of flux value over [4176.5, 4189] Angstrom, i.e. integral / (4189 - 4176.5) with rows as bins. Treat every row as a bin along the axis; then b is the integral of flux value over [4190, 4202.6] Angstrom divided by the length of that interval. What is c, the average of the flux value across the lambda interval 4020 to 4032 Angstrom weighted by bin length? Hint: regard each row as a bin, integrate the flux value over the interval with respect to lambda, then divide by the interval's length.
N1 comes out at 2.0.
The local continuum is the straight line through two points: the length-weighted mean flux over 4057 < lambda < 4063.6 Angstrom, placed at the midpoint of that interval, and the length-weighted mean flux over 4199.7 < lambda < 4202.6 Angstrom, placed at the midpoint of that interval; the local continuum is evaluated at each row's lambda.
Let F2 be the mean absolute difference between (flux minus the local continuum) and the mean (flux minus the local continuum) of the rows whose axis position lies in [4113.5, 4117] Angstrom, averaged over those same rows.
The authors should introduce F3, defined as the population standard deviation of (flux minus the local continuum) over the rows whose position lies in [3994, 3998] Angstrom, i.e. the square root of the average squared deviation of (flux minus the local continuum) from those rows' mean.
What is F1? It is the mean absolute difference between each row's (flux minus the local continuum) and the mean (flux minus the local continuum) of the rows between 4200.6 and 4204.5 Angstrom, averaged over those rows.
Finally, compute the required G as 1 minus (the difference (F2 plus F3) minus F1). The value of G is -1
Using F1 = 2.5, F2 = 1.1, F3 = 2.98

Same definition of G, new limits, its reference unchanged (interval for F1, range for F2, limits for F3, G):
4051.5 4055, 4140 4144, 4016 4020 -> -9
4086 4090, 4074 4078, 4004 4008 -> -2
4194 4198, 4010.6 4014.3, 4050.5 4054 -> -4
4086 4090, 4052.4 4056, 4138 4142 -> 1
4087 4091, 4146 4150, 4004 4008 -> 1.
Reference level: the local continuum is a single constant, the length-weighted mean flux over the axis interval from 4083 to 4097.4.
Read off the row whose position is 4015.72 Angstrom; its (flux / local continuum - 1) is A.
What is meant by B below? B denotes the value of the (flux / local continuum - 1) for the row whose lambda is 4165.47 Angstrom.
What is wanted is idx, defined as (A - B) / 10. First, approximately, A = -0.06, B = 0.01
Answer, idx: -0.006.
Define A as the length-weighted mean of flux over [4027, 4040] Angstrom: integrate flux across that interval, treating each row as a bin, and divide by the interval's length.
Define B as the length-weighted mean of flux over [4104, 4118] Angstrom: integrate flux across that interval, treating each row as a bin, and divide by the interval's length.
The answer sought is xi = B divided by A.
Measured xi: 1.19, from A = 24.4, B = 29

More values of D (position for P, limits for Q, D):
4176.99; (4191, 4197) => -46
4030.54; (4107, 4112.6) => -42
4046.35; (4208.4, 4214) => -35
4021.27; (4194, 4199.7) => -47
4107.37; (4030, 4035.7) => -40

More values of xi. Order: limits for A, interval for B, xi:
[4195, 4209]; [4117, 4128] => 1.11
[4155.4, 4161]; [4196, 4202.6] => 0.84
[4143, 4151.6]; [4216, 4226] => 1.01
